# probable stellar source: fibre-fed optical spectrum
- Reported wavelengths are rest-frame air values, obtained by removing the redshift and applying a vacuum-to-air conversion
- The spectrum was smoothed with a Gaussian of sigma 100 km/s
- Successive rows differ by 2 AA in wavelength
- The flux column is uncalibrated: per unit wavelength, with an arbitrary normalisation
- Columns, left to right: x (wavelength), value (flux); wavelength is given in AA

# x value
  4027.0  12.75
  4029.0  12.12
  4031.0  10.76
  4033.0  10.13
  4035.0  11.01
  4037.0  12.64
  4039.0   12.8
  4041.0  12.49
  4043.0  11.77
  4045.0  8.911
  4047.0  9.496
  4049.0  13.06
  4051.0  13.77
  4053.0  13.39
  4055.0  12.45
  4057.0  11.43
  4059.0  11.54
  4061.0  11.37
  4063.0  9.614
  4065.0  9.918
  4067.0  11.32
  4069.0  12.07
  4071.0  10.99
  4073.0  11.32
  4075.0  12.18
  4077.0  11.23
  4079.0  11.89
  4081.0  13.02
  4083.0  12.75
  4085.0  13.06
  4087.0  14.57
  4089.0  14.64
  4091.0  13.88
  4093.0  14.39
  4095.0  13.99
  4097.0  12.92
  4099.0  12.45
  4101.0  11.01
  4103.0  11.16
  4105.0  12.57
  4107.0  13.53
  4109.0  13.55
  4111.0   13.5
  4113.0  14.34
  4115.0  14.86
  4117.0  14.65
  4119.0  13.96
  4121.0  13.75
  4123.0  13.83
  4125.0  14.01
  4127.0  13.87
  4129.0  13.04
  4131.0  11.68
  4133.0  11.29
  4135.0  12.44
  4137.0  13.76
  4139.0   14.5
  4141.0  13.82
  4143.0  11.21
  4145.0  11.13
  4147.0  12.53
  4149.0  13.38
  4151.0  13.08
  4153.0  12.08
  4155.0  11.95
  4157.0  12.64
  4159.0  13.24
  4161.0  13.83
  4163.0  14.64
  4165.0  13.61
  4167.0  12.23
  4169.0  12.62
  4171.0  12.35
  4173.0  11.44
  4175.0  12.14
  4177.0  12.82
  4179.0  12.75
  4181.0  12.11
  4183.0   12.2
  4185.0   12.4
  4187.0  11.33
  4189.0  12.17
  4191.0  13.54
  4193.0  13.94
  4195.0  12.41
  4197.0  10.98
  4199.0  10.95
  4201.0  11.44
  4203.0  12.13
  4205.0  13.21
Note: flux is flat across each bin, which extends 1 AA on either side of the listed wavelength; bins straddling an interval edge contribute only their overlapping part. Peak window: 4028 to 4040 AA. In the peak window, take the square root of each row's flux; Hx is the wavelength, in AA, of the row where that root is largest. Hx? 4039.0 AA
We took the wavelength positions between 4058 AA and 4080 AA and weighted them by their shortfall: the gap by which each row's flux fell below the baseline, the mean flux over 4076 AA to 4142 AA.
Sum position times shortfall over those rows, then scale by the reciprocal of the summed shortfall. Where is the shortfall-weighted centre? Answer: 4068.0 AA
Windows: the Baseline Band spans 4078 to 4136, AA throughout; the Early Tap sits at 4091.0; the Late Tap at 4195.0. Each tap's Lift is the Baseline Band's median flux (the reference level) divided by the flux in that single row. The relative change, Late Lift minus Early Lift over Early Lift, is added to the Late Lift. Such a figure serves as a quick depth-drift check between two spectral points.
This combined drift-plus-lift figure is 1.2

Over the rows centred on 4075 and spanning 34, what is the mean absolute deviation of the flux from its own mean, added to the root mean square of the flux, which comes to 13.3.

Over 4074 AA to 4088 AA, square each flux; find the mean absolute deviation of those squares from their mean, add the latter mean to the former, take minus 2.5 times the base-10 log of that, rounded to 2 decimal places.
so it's -5.65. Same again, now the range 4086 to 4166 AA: -5.75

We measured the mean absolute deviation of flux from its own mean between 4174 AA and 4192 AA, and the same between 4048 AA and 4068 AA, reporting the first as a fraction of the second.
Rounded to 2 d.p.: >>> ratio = 0.40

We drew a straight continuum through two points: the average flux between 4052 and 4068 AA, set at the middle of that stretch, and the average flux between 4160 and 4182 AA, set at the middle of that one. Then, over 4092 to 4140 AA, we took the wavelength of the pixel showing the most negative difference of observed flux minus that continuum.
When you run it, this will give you 4133.0 AA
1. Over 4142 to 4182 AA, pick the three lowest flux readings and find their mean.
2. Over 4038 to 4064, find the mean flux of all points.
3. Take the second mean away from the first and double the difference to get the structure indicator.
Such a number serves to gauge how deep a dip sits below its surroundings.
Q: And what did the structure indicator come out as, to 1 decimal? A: -0.9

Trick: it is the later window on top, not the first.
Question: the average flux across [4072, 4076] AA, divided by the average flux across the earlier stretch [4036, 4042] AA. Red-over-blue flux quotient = 0.93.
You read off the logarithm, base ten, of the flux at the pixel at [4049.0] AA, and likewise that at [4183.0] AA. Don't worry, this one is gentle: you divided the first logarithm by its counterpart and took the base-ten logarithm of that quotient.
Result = 0.012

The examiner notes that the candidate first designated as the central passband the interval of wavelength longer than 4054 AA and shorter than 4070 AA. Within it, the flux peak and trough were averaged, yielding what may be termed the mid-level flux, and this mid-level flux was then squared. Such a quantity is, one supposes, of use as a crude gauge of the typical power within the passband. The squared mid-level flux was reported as 122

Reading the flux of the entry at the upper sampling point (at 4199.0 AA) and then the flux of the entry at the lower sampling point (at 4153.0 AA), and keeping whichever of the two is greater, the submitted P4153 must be 12.1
